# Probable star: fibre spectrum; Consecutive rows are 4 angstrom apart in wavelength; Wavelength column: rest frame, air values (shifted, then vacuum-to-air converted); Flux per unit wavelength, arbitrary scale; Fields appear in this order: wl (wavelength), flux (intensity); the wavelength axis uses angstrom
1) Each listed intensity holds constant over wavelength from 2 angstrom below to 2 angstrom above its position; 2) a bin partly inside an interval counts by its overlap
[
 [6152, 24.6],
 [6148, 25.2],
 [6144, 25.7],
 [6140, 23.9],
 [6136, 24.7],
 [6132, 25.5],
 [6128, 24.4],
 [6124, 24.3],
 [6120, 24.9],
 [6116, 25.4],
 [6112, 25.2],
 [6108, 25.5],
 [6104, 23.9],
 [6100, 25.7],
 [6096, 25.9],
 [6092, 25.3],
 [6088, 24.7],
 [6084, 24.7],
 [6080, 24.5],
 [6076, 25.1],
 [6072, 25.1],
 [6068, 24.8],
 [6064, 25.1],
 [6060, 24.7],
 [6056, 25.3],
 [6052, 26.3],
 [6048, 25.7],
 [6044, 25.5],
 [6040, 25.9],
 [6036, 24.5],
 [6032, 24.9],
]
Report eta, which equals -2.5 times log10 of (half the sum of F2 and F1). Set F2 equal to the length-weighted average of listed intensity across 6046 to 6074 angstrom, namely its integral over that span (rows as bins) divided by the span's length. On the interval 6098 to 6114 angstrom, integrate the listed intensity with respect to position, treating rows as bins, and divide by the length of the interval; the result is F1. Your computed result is -3.50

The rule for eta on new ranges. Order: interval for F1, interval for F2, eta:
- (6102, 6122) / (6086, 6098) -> -3.50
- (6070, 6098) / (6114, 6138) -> -3.49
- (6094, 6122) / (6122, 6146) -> -3.49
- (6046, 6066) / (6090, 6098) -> -3.52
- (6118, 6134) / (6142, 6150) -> -3.50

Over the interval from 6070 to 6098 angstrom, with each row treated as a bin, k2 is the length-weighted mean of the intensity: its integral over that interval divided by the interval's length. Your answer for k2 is 25.0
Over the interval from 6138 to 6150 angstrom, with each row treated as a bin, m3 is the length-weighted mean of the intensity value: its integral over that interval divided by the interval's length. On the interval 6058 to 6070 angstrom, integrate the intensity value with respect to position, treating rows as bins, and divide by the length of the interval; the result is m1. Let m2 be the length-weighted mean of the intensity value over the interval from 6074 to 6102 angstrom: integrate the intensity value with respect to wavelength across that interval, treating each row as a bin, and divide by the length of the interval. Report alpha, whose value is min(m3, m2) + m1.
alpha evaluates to 49.8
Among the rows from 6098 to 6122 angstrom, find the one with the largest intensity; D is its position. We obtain 6100 angstrom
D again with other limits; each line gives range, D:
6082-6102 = 6096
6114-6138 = 6132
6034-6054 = 6052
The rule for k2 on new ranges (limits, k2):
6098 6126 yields 25.0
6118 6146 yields 24.8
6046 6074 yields 25.3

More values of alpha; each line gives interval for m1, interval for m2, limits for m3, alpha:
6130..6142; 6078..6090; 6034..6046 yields 49.3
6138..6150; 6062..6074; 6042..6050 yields 49.9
